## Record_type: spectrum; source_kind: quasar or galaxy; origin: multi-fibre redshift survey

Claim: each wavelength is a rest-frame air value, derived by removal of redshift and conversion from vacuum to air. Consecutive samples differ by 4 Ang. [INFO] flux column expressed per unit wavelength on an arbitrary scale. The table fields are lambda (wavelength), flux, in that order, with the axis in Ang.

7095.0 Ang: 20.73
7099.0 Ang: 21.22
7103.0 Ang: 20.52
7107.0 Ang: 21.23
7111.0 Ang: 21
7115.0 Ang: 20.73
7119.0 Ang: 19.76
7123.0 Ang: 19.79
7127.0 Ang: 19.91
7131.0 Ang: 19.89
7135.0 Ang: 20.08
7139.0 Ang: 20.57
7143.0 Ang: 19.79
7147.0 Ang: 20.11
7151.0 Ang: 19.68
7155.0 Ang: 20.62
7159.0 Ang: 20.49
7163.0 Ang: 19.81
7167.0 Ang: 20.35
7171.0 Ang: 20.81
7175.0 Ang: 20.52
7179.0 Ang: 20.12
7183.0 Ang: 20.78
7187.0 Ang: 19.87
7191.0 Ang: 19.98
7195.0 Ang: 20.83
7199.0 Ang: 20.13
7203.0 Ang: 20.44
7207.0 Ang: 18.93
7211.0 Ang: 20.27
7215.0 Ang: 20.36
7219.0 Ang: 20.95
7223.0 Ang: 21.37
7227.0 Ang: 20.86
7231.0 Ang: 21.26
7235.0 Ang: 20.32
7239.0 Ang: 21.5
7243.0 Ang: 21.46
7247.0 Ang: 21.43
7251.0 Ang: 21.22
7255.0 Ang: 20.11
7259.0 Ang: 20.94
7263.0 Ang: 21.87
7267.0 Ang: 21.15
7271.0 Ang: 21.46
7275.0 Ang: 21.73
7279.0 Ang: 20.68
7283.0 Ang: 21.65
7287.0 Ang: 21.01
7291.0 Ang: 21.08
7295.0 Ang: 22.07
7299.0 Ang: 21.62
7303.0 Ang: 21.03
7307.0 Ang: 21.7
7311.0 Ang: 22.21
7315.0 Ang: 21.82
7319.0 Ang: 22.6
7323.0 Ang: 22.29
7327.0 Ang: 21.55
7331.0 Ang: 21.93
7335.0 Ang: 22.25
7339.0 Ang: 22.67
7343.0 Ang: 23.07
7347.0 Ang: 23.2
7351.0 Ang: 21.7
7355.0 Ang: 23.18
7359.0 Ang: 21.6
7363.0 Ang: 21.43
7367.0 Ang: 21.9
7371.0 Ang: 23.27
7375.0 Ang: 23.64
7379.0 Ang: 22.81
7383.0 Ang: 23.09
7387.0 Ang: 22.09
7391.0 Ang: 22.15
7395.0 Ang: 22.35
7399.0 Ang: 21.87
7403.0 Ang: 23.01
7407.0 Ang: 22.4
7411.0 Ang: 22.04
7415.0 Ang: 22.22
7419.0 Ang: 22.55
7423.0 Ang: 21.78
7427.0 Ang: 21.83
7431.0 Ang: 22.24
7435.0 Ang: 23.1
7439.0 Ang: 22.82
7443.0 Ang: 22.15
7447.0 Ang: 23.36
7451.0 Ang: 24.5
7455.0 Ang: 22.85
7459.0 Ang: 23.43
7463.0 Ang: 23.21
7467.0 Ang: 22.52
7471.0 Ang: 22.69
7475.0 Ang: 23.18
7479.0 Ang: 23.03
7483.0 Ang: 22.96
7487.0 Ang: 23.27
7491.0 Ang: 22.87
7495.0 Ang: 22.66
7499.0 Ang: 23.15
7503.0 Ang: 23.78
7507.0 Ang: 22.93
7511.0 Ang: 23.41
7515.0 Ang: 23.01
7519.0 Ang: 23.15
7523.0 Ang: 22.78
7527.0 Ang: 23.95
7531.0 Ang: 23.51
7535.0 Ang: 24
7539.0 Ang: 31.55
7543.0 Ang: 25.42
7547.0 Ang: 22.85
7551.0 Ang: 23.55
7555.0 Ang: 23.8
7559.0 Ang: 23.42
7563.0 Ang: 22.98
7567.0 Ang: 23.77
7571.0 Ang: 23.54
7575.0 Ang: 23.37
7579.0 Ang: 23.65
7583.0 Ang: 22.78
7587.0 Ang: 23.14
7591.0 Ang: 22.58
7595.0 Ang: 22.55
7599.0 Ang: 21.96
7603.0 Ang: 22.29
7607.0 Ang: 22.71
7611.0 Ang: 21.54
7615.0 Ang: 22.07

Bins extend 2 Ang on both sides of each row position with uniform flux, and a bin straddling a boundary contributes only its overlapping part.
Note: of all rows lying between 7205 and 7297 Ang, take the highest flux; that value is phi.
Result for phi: 22.07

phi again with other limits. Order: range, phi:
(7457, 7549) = 31.55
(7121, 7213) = 20.83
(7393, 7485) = 24.5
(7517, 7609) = 31.55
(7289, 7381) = 23.64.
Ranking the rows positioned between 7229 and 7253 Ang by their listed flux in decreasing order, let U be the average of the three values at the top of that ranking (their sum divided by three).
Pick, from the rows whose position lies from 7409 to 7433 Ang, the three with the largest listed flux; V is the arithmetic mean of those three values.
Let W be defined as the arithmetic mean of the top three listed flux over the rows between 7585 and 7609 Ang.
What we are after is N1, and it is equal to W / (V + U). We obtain 0.521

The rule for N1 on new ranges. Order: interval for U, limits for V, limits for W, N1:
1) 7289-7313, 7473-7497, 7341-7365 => 0.513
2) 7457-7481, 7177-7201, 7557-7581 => 0.539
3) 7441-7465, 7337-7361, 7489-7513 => 0.500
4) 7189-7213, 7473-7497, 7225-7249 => 0.491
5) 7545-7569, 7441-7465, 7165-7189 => 0.436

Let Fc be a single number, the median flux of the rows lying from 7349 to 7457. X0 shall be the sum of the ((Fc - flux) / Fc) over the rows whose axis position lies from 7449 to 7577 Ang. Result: -1.8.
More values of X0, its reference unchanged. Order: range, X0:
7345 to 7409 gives -0.1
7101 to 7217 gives 2.7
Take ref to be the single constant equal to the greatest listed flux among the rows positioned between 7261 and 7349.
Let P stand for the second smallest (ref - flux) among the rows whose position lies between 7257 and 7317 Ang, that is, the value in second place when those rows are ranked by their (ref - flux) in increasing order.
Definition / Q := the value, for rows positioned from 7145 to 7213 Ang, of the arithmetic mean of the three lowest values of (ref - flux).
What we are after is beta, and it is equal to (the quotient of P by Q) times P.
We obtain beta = 0.5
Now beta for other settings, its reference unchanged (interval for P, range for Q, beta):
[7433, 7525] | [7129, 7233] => 0.2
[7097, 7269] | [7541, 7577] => -2.6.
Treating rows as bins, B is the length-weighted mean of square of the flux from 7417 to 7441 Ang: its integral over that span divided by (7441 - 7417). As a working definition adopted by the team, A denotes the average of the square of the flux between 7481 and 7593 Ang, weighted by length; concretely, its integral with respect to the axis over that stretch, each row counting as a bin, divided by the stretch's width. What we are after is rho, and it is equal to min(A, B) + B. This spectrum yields 1003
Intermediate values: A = 561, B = 501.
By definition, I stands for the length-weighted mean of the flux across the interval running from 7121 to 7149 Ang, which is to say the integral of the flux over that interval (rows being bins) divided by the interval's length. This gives 20.0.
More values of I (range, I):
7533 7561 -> 24.9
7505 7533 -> 23.2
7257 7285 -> 21.4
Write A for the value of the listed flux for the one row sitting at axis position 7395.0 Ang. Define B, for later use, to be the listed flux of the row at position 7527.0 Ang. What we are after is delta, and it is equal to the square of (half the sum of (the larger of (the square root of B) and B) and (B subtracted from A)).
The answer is 125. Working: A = 22.35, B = 23.95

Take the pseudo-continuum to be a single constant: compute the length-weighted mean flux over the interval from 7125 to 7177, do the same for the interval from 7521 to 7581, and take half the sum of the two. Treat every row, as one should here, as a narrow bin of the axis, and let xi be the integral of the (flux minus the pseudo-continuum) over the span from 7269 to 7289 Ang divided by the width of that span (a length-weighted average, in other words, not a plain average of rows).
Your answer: -0.9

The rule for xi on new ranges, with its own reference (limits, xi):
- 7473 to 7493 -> 0.9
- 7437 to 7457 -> 1.0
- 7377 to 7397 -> 0.3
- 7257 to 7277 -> -0.7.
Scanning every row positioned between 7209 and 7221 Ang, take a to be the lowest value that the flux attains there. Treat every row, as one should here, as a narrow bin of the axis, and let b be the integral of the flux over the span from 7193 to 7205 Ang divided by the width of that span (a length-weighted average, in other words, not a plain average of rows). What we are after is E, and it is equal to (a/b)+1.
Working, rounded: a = 20.27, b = 20.5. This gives 1.99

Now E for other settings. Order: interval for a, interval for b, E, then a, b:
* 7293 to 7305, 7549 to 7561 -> 1.89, 21.03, 23.6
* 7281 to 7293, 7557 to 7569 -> 1.90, 21.01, 23.4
